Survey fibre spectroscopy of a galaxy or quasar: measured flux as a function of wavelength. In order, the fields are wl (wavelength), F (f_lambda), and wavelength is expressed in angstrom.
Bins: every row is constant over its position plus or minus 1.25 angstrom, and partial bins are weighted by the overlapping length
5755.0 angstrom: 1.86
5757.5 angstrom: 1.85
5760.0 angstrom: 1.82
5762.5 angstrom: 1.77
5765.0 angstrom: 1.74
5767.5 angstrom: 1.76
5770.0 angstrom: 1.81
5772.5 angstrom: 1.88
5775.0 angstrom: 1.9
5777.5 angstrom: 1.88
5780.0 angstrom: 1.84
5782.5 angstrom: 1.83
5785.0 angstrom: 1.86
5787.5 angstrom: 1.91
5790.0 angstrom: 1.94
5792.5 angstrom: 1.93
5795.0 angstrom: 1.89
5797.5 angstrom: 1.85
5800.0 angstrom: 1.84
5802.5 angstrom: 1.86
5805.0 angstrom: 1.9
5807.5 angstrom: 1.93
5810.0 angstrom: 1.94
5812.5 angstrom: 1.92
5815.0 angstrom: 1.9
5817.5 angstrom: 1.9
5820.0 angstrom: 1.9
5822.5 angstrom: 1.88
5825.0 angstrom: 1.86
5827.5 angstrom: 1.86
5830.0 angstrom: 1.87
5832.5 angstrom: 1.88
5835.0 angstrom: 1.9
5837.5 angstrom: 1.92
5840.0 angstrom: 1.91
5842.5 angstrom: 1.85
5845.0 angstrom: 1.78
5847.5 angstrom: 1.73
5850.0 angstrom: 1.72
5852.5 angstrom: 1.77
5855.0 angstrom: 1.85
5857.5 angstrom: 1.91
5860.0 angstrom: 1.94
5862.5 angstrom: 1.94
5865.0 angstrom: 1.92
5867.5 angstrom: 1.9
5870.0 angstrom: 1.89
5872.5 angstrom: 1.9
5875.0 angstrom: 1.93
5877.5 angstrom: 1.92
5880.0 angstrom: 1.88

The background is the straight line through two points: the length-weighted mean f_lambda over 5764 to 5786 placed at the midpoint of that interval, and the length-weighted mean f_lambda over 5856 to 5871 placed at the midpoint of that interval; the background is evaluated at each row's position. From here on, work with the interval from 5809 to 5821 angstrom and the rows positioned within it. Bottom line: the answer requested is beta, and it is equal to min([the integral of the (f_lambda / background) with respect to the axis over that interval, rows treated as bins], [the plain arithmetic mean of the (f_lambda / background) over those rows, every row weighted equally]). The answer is 1.02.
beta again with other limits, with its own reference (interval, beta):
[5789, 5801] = 1.02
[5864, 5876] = 0.99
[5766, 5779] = 1.01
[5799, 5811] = 1.02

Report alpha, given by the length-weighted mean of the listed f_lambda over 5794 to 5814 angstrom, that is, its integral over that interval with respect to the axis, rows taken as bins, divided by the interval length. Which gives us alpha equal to 1.89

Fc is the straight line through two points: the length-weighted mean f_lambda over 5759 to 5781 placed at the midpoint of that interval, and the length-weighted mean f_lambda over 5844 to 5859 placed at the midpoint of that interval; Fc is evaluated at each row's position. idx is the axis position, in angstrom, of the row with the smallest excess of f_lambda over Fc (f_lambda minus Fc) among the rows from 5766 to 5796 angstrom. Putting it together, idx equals 5767.5 angstrom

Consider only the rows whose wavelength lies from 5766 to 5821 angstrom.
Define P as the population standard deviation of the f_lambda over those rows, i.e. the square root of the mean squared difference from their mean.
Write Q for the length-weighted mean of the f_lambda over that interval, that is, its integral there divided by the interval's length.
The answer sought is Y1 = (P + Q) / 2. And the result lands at 0.962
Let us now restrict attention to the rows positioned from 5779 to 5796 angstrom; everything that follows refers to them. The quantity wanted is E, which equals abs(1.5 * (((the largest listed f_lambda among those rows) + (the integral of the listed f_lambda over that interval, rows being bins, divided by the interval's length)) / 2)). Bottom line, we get 2.87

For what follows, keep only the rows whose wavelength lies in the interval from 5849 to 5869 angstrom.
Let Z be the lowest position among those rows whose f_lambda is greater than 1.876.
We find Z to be 5857.5 angstrom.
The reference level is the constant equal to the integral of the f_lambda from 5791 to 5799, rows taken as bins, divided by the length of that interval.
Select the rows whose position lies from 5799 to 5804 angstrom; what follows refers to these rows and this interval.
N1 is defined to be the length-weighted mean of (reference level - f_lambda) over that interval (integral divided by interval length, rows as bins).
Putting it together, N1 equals 0.037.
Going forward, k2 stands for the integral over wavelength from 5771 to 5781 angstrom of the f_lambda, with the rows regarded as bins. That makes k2 18.7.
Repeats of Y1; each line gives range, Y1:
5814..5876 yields 0.966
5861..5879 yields 0.965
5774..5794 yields 0.962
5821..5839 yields 0.951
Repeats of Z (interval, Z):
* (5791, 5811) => 5792.5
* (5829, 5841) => 5832.5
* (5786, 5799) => 5787.5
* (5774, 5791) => 5775.0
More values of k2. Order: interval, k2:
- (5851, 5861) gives 18.6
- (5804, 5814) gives 19.2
